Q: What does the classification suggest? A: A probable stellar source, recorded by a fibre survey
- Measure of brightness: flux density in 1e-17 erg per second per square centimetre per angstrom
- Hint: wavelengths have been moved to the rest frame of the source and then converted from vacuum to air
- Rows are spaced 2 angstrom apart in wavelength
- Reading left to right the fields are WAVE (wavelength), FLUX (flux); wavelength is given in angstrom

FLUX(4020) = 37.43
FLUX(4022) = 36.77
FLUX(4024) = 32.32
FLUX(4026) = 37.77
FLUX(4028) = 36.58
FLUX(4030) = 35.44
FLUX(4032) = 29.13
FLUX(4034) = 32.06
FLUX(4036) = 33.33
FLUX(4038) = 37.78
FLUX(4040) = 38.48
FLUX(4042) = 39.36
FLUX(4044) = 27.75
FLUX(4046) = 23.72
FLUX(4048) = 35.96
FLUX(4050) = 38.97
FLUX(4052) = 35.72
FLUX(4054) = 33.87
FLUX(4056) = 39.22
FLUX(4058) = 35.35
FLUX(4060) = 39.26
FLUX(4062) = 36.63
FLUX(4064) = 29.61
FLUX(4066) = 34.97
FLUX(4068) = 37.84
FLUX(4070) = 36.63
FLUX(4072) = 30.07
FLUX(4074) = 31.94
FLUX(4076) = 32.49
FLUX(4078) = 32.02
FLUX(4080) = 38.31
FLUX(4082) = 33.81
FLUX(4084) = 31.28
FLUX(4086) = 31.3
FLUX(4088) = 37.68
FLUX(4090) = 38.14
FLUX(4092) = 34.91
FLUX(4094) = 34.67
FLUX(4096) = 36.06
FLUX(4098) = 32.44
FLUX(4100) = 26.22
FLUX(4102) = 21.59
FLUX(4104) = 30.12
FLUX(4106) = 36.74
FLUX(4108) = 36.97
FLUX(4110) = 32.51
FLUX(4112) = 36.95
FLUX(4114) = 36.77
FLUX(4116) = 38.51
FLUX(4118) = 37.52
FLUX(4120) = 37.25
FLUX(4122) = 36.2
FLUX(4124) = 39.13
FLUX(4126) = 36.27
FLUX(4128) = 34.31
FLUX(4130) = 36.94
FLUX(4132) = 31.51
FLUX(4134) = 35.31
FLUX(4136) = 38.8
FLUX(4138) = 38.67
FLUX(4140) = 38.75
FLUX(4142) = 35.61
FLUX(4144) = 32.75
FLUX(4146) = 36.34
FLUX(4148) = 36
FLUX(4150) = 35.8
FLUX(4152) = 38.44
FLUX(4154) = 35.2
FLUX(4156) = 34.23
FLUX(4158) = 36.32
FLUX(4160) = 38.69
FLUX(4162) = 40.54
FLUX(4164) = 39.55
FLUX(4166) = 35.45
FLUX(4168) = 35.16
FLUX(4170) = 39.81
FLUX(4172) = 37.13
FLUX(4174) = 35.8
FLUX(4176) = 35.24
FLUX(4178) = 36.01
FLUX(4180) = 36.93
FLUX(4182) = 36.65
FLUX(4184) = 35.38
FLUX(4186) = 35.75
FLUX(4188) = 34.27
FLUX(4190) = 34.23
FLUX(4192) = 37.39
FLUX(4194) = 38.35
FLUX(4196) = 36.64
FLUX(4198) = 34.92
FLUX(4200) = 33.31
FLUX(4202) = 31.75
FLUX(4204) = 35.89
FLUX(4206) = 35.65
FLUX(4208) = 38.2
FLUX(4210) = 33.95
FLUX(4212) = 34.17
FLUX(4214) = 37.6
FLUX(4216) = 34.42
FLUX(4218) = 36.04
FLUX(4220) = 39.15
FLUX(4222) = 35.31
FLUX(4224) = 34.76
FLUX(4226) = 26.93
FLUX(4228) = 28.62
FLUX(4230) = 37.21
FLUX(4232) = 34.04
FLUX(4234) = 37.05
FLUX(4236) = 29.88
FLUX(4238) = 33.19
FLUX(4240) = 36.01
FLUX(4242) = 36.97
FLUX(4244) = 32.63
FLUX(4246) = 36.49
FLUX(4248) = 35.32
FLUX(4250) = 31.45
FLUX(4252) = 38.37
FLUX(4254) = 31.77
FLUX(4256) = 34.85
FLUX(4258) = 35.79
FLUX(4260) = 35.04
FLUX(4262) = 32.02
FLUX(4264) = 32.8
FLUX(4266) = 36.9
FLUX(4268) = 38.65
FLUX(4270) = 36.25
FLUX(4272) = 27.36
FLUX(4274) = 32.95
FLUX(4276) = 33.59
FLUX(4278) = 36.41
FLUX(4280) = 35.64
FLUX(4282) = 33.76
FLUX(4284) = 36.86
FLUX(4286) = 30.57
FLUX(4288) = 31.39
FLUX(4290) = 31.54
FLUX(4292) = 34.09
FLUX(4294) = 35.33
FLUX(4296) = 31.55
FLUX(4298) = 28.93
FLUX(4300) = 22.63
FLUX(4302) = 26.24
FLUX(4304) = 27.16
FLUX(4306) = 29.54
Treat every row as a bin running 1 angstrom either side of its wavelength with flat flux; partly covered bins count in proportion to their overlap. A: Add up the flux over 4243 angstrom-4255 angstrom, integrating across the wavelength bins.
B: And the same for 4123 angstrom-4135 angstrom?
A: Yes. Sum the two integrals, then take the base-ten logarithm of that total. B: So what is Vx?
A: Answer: 2.92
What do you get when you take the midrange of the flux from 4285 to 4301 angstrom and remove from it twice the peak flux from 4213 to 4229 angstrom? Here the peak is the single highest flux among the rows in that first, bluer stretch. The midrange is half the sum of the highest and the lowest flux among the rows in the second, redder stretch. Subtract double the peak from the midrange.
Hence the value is -49.3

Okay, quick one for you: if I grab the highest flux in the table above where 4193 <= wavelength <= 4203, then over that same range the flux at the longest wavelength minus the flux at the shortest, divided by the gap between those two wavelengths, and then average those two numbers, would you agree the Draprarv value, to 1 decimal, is 18.8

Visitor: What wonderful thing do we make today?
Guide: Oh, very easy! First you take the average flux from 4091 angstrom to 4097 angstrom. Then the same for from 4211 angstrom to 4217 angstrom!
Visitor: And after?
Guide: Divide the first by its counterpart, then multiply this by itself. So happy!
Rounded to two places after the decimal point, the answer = 0.99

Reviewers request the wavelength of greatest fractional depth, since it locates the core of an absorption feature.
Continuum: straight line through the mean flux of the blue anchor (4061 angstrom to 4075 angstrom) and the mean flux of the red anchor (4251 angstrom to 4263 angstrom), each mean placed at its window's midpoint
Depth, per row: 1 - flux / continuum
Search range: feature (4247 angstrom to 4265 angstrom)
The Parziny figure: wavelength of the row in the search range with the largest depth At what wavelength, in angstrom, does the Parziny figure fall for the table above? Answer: 4250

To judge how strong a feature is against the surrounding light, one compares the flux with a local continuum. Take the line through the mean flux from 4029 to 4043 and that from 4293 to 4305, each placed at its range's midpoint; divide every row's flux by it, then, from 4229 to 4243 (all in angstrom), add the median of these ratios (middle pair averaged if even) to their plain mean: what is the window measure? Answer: 2.35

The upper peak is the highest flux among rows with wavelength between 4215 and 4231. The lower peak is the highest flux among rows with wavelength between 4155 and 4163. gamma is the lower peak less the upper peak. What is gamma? 1.4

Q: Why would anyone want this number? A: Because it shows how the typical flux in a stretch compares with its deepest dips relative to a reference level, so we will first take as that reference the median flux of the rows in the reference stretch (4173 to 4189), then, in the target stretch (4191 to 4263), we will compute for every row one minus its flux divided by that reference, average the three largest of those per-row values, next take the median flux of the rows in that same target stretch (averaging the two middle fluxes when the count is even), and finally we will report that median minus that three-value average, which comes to 35.0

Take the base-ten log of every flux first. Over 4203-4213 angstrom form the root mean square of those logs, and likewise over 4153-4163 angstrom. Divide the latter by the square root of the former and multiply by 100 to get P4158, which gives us 125.9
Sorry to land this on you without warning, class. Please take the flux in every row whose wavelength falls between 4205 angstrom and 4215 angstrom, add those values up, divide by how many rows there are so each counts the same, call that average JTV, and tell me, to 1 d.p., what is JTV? 35.9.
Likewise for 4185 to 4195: 36.0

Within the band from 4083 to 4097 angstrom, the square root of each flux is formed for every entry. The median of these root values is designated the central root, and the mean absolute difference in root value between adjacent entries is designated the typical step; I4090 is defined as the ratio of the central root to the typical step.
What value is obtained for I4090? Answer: 36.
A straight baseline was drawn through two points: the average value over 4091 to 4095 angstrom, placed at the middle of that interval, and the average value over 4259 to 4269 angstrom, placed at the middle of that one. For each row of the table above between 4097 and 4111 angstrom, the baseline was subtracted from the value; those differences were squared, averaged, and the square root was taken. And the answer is 6.4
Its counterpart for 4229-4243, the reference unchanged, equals 2.5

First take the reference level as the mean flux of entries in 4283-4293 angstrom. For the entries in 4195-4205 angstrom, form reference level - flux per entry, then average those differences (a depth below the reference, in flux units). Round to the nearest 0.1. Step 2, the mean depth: -1.6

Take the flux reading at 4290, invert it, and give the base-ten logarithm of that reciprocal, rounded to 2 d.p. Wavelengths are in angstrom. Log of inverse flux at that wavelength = -1.50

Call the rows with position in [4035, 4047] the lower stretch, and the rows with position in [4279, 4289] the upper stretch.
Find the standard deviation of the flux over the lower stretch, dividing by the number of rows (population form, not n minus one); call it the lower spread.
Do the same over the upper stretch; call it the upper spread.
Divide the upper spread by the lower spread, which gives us 0.41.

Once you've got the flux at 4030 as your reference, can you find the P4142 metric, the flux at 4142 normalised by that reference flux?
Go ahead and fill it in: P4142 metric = 1.0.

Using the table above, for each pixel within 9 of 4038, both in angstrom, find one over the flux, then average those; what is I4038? 0.0311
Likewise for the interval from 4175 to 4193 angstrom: 0.0280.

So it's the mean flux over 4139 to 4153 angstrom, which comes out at 36.2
